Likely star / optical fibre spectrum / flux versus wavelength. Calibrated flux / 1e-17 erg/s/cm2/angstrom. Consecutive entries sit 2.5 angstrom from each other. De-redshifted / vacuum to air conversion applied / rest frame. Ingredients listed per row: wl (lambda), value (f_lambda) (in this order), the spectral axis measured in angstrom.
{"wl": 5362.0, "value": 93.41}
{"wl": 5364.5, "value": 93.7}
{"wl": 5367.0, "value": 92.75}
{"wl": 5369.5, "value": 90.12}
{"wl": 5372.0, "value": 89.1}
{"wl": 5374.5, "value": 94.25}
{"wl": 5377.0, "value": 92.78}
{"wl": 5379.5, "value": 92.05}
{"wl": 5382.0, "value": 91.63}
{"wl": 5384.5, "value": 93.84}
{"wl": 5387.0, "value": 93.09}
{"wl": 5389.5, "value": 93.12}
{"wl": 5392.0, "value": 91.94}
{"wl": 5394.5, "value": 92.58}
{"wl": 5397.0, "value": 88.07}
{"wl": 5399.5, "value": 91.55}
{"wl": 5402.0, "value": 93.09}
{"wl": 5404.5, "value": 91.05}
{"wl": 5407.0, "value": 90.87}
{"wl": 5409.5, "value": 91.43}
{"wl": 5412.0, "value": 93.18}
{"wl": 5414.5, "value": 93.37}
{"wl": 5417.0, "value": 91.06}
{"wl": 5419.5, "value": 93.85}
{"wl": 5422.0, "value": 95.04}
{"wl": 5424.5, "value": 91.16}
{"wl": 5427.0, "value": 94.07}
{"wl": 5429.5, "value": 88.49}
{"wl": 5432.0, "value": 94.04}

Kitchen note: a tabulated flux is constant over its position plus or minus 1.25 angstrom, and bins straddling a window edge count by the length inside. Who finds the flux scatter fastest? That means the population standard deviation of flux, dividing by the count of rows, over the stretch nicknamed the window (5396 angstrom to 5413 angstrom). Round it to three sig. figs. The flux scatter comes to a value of 1.58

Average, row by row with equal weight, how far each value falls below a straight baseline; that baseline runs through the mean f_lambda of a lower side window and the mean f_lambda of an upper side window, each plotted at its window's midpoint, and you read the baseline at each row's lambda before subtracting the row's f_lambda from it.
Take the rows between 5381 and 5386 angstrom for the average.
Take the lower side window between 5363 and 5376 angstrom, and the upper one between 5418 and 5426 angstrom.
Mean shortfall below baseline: -0.4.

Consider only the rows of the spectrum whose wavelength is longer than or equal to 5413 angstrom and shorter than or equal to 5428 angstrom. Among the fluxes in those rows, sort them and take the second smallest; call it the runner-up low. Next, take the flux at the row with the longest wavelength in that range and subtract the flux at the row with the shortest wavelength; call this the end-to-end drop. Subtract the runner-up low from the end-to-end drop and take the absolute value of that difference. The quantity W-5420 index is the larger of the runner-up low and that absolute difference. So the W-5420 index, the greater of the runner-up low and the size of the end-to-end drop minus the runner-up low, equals 91.2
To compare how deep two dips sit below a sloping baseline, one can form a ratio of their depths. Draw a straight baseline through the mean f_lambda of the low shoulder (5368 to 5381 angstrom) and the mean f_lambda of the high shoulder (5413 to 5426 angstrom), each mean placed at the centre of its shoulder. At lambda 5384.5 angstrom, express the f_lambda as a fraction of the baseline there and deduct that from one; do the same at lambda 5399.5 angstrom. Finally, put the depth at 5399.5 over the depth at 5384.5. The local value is -0.4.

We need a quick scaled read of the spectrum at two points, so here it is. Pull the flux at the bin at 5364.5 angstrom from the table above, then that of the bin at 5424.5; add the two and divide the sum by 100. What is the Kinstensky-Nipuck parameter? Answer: 1.85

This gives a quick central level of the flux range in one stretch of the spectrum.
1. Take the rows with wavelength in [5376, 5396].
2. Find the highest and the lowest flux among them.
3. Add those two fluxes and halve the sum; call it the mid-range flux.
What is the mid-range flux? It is 92.7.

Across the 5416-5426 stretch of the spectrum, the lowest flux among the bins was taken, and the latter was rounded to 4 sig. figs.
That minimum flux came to 91.06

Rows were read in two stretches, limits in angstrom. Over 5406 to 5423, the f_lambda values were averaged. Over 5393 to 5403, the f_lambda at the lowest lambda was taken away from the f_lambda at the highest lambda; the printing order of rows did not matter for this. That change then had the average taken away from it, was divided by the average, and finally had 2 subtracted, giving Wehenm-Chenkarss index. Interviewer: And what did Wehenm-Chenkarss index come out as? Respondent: -2.99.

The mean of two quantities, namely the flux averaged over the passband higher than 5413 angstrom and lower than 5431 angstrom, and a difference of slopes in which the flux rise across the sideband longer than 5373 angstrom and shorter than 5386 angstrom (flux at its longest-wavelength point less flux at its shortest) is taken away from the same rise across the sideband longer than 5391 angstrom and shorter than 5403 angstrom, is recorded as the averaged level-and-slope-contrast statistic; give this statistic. 47.0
